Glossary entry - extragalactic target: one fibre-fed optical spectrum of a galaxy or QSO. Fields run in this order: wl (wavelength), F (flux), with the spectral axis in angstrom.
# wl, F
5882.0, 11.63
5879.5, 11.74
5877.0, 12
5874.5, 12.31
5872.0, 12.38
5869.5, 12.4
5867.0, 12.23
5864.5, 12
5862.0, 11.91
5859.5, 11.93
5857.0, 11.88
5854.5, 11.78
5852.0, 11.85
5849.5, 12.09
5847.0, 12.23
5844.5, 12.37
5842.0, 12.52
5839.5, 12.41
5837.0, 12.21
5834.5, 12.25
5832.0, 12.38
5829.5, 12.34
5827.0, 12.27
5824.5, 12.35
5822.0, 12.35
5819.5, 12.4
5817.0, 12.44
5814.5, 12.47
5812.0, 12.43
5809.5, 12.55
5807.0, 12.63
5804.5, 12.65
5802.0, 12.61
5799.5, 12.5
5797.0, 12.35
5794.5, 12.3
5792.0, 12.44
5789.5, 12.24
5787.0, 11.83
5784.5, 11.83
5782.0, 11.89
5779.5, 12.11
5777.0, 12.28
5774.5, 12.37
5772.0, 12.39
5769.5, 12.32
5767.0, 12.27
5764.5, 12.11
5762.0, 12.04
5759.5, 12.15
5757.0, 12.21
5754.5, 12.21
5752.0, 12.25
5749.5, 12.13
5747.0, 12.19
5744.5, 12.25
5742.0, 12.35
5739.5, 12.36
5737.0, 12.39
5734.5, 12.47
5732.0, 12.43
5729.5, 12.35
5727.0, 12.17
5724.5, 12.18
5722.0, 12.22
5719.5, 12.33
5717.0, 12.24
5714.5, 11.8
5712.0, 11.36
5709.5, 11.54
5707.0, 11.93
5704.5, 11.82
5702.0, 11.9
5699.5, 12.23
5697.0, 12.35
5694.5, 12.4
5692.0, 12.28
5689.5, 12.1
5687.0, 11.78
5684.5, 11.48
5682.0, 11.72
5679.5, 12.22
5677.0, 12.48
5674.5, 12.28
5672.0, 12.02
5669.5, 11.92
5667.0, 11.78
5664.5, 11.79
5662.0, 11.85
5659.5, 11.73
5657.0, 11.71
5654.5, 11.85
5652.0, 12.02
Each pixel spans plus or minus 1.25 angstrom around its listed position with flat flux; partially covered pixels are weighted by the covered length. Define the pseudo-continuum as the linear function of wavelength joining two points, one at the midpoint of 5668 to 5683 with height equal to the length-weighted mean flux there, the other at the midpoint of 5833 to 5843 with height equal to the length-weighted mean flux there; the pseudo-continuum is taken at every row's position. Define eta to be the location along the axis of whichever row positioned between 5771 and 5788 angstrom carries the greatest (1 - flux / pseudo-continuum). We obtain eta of 5787.0 angstrom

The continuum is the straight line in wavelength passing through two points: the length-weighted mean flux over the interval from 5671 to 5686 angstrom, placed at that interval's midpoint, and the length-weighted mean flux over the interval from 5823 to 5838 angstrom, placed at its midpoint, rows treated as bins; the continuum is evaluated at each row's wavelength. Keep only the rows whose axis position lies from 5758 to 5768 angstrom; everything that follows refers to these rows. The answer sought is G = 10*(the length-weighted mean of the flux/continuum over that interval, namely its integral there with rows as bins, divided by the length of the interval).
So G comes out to 10.0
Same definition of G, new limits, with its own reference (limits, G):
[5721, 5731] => 10.1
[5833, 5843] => 10.0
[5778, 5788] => 9.8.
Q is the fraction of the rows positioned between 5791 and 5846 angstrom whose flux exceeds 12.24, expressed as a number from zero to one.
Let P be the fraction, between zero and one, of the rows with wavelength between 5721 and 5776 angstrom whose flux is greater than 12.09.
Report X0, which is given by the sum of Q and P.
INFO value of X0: 1.9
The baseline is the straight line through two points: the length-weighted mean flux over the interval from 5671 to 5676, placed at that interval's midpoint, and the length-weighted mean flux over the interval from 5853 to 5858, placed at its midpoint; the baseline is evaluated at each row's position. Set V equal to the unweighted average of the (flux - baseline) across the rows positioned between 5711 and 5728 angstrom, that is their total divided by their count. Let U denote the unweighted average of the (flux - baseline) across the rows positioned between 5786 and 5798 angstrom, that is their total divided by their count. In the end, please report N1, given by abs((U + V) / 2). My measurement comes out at 0.12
